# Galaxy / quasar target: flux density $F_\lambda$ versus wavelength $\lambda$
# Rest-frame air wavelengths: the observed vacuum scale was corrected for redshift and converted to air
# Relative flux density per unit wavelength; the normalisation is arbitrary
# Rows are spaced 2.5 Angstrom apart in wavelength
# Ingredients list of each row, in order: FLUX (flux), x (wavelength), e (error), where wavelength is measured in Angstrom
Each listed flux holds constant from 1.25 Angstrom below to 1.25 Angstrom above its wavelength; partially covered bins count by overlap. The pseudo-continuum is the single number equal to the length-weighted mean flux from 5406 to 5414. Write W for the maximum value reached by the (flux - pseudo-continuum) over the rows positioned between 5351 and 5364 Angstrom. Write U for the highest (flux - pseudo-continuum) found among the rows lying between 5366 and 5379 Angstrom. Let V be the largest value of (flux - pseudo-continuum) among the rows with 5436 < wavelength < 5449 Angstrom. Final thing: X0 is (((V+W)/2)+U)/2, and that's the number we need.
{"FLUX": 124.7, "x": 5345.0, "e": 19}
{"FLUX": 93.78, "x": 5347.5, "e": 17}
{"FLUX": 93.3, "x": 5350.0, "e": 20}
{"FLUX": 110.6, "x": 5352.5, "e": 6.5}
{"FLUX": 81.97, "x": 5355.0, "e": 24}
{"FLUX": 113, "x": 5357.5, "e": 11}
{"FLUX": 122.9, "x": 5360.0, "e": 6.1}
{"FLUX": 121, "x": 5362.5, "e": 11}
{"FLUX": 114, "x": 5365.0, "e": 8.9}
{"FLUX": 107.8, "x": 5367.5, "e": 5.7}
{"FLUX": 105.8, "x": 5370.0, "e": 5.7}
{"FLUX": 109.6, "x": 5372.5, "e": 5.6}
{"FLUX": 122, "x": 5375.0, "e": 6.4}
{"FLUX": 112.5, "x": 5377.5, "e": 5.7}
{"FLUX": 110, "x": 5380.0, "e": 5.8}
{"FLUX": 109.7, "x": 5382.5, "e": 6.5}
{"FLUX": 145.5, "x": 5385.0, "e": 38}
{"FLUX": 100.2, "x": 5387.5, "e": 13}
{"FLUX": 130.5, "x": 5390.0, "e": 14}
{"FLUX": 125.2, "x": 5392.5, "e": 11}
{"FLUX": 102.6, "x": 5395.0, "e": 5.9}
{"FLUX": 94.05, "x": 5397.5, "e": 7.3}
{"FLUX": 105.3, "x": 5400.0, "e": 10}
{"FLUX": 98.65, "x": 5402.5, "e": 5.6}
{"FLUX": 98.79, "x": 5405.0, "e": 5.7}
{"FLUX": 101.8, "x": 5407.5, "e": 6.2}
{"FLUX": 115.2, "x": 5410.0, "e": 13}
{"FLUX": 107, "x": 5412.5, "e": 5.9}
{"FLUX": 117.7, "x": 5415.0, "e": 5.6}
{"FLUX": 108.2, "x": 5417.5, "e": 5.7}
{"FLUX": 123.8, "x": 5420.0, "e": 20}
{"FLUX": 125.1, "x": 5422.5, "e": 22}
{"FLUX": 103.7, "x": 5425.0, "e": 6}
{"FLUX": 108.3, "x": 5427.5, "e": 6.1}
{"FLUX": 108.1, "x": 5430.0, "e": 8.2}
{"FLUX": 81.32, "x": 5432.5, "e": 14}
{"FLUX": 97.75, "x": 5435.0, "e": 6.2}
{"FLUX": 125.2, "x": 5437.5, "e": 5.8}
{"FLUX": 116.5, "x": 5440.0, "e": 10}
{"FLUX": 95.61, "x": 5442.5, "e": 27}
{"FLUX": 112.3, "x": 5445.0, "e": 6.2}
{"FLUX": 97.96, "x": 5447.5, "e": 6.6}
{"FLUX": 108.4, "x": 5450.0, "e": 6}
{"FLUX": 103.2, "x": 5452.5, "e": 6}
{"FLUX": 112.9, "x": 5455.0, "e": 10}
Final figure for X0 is 15.0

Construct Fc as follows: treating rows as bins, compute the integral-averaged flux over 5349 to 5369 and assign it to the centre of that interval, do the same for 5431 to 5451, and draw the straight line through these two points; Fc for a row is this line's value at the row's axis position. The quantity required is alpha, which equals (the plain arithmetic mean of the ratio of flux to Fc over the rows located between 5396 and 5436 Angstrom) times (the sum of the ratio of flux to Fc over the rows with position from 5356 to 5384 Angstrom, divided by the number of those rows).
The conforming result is 1.06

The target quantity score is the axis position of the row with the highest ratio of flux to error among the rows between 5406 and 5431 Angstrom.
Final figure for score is 5415.0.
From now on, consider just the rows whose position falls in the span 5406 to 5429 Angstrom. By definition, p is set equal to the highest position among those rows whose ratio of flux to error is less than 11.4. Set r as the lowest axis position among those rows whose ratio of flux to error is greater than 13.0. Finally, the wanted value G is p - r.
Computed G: 15.0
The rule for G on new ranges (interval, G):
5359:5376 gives 2.5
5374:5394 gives 17.5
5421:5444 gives 17.5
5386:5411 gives 15.0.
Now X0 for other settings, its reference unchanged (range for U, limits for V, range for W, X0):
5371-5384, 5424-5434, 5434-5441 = 11.4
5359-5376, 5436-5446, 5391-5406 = 16.0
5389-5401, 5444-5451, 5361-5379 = 15.8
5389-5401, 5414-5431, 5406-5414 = 17.3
